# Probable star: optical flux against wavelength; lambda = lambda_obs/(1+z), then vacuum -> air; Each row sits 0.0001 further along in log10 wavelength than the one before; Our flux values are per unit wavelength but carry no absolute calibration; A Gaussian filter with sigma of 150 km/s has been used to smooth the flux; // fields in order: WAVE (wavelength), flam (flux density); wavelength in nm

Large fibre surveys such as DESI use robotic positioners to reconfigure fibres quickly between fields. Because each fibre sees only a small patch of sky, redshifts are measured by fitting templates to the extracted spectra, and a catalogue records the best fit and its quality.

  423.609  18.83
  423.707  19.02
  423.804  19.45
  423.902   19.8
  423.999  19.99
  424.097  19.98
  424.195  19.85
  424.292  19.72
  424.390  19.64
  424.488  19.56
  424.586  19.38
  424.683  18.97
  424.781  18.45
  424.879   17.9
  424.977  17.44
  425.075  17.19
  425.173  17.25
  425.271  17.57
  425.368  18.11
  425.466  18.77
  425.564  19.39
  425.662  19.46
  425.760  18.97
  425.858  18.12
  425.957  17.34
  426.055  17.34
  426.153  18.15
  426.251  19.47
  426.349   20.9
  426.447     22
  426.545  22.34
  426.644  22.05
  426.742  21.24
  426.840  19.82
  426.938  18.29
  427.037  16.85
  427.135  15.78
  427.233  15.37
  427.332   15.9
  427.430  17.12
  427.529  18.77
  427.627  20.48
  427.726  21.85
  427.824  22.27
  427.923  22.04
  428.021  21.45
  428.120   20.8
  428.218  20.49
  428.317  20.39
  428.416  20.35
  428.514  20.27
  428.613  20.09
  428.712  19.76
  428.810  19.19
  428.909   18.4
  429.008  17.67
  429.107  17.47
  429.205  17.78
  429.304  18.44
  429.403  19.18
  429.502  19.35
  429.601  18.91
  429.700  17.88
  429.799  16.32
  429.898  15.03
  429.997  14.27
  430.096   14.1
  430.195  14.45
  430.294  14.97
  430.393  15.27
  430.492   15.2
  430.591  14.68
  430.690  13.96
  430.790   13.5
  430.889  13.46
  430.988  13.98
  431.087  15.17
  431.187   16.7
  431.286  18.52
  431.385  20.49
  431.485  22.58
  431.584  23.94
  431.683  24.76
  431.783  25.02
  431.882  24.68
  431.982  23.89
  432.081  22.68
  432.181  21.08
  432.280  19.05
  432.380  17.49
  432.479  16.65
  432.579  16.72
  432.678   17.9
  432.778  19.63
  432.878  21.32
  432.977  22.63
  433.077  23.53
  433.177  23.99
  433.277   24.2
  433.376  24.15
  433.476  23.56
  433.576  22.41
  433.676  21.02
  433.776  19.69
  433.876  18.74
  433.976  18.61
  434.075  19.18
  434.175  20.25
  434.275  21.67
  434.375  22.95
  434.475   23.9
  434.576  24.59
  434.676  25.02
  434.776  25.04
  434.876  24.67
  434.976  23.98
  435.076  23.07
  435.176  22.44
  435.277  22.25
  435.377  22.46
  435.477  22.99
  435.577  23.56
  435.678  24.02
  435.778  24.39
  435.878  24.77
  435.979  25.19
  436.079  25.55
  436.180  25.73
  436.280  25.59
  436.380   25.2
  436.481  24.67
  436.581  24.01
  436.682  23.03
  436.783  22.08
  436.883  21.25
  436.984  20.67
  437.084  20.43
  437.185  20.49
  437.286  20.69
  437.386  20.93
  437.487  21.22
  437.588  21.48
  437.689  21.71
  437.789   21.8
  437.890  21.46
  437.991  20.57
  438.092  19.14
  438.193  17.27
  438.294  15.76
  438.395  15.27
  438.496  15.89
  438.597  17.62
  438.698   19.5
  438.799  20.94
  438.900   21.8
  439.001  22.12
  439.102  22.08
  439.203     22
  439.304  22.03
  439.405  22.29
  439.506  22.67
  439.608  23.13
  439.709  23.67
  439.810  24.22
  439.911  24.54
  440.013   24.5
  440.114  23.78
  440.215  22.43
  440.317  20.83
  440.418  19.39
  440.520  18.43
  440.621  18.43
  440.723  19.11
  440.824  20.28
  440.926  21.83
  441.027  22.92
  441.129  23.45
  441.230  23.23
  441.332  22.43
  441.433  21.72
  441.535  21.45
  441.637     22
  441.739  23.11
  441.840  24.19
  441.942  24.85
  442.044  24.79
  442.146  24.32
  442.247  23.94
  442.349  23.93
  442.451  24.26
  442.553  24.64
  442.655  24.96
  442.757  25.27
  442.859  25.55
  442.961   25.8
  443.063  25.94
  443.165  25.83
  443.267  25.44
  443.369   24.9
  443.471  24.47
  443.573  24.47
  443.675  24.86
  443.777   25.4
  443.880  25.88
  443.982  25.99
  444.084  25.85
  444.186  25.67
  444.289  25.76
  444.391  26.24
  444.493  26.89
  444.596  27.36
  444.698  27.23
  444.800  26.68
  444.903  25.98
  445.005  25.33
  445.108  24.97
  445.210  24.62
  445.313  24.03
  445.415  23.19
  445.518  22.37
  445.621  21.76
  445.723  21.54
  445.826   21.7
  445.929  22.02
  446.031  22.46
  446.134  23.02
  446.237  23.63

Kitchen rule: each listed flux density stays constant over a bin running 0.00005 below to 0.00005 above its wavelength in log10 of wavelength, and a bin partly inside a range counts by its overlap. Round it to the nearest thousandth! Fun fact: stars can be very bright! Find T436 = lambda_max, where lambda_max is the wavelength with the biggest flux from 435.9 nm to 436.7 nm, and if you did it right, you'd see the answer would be 436.180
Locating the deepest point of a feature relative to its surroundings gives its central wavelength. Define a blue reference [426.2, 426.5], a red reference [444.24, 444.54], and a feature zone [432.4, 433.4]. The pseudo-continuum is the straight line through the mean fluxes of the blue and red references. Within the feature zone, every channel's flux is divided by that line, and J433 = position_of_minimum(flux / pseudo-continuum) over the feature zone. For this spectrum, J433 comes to 432.479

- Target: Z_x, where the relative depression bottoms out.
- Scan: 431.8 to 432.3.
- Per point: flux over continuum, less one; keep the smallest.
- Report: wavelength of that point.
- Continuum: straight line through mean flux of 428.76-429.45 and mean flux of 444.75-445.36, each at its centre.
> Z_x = 432.280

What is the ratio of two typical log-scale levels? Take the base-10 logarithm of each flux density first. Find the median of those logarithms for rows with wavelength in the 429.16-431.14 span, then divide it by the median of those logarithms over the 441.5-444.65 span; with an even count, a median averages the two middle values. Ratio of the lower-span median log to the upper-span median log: 0.84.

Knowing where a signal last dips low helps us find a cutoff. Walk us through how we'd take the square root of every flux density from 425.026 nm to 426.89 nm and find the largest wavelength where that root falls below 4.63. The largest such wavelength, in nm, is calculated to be 426.840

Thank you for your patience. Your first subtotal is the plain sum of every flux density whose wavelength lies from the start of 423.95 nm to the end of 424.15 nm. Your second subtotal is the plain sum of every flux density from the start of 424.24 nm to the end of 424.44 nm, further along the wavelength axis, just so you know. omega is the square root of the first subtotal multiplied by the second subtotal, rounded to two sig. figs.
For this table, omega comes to 40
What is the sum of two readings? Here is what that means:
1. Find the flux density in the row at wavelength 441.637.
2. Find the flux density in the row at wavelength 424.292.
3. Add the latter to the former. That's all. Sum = 41.7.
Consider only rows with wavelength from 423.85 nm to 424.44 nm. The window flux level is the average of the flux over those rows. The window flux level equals 19.8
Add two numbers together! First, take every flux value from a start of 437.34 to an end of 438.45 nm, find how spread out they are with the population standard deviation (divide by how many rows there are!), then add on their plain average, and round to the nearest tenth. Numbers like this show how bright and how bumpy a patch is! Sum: 22.0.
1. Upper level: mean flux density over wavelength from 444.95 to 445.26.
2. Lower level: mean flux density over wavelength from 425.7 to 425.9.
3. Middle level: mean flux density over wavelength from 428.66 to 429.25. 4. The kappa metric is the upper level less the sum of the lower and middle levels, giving -12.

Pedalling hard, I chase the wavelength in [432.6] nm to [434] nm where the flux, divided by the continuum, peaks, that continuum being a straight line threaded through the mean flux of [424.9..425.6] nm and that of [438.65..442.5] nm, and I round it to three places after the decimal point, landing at 433.277 nm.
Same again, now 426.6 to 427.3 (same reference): 426.644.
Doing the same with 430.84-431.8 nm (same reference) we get 431.783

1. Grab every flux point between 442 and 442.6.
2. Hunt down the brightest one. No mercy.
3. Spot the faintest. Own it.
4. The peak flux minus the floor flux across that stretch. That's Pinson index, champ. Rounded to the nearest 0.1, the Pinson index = 0.9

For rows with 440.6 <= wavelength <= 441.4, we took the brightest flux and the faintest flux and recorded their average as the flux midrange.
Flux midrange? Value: 21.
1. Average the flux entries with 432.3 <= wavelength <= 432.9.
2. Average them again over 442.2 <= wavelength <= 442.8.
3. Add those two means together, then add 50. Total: 93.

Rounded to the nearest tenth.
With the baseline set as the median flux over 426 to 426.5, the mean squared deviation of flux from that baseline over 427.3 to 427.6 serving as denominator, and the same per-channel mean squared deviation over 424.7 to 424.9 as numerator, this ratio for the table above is 0.3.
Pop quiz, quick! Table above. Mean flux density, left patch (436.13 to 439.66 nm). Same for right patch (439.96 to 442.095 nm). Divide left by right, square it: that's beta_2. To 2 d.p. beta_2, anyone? 0.93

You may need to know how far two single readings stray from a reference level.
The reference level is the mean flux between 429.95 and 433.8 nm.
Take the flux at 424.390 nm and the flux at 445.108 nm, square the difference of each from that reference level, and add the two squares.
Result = 33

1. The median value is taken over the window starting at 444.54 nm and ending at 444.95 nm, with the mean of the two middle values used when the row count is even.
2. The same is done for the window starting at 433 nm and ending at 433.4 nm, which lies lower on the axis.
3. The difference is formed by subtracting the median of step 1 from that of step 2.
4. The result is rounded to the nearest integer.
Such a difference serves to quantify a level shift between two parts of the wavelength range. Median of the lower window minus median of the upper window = -3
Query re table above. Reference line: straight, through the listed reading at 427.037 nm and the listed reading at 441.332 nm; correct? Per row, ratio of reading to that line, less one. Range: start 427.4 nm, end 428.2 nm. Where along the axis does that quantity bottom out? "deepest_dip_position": 427.430 nm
